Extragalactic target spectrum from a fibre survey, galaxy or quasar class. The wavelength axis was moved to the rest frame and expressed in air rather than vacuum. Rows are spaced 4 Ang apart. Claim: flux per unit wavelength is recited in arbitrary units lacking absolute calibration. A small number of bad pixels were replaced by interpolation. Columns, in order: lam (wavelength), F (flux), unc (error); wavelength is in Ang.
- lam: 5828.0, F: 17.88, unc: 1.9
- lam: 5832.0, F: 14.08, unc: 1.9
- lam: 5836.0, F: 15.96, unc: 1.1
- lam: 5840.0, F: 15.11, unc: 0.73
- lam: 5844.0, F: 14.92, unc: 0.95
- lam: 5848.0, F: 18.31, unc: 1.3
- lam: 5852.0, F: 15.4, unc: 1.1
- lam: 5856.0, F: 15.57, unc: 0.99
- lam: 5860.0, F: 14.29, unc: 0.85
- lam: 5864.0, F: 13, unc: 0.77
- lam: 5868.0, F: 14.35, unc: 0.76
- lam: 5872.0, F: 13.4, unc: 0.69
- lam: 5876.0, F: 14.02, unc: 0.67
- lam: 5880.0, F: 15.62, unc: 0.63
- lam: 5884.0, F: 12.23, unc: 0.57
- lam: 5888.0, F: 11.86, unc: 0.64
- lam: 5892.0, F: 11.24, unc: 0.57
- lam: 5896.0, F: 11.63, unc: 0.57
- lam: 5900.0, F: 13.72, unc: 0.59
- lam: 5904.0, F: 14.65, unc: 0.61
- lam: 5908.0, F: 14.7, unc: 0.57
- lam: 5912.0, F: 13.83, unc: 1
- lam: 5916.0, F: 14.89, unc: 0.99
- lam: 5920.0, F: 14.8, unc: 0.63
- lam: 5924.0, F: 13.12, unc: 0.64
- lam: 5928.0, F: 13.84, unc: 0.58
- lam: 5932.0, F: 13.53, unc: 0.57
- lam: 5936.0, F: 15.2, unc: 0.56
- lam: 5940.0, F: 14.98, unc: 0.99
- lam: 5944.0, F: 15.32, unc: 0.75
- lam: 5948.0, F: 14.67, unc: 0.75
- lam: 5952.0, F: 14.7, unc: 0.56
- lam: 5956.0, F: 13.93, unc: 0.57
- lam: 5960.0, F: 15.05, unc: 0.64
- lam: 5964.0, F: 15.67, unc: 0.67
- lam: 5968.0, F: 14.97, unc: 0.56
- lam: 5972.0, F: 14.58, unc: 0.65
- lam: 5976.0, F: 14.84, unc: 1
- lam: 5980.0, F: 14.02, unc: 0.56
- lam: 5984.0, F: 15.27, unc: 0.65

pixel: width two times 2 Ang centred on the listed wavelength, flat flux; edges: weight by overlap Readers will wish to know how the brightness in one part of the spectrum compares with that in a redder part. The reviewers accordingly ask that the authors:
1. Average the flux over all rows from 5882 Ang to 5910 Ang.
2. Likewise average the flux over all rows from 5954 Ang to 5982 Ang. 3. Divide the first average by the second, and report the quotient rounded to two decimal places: 0.87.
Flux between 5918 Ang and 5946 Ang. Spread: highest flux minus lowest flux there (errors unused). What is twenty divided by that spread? 9.1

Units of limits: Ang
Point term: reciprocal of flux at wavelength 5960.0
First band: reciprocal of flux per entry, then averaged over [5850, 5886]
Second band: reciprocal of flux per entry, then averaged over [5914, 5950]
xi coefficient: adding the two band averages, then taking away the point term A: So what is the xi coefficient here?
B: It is 0.0736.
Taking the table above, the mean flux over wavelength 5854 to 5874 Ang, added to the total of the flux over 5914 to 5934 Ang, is 84.3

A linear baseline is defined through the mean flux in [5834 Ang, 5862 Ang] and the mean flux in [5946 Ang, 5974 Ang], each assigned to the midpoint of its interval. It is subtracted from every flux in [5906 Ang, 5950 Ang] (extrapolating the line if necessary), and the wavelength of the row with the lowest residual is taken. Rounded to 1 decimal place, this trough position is 5924.0 Ang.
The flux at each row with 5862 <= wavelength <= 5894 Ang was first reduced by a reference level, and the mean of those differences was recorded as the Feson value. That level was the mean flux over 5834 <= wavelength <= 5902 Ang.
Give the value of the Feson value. -0.9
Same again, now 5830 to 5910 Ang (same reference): 0.0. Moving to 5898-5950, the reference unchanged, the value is 0.2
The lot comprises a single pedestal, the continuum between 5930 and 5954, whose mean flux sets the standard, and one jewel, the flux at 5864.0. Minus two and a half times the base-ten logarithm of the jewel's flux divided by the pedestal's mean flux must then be 0.14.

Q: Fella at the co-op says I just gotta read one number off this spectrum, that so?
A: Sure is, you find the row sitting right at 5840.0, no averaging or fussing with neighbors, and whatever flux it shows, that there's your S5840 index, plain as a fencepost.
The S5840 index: 15.11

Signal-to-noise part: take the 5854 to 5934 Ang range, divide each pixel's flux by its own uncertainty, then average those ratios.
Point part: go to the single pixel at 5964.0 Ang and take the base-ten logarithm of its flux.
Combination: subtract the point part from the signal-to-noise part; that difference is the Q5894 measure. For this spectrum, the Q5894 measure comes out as 19.2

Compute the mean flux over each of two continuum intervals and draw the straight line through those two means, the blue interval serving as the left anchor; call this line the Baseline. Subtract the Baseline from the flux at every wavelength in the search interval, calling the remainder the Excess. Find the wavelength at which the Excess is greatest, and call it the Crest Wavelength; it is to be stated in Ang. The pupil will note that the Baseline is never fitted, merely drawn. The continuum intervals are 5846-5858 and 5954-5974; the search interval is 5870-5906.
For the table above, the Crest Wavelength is 5880.0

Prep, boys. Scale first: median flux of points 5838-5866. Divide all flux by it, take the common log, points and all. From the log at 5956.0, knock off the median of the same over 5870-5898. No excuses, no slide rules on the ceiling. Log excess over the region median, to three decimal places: 0.057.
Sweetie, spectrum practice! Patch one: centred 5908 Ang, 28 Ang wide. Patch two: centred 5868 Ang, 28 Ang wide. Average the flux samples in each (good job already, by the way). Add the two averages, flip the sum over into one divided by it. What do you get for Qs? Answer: 0.0353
